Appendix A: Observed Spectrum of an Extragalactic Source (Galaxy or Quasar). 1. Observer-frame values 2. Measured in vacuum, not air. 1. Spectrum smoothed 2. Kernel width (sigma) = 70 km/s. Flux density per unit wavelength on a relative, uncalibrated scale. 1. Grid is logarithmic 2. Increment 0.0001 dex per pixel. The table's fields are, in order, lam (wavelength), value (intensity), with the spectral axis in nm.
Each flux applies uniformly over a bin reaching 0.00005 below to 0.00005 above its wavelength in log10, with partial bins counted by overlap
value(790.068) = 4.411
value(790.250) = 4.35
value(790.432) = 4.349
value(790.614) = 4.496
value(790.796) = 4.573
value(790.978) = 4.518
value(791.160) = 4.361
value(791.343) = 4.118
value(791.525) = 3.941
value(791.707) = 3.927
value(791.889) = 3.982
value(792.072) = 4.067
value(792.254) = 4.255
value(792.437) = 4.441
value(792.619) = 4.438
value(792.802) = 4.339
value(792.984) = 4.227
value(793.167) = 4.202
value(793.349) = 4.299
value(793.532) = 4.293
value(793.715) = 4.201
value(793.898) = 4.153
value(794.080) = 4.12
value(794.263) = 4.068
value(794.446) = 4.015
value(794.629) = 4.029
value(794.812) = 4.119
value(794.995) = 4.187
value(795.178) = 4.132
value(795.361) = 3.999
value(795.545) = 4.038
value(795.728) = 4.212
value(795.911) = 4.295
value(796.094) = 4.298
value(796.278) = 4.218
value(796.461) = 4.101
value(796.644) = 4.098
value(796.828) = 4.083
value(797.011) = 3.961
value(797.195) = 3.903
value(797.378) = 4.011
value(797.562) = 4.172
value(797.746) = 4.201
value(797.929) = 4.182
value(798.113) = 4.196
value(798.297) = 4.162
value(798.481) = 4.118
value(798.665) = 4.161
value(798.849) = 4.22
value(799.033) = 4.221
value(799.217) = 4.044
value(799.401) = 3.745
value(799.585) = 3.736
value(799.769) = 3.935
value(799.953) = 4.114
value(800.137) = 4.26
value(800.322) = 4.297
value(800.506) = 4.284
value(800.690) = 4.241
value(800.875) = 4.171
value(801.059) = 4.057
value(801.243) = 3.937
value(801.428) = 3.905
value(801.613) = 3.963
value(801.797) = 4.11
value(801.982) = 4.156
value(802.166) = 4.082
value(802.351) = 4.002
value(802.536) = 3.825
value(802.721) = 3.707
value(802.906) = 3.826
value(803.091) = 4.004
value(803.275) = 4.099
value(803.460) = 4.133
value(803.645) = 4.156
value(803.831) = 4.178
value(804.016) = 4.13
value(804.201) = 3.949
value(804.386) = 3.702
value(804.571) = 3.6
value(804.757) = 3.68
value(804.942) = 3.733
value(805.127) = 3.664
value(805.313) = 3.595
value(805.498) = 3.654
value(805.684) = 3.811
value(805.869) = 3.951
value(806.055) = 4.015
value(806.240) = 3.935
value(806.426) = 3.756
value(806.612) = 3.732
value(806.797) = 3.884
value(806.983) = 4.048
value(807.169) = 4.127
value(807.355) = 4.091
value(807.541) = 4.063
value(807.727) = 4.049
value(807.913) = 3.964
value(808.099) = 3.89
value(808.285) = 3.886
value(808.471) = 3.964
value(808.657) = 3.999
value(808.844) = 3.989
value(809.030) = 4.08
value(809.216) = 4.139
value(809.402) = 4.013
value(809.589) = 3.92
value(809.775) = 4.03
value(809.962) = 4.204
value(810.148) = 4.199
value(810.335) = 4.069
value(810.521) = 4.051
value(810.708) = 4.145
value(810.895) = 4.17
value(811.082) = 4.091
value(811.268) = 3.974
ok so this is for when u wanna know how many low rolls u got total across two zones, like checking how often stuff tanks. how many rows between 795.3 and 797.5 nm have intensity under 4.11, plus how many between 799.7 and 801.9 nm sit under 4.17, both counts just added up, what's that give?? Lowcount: 15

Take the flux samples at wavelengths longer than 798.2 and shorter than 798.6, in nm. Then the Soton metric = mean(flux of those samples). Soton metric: 4.14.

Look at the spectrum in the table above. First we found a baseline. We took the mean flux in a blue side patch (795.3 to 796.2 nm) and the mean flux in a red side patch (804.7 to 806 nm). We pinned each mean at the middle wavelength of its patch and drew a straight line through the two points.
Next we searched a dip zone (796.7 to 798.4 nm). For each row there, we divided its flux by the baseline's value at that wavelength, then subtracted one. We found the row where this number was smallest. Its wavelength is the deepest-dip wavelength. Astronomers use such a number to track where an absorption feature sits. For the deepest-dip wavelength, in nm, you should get 797.195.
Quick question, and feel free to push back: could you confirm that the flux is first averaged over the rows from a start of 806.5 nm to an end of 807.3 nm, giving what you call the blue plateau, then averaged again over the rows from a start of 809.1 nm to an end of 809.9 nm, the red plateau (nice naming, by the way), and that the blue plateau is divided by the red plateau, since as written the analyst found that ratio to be 0.98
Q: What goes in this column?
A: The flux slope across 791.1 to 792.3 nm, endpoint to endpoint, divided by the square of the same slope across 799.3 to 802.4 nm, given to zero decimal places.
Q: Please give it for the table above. -13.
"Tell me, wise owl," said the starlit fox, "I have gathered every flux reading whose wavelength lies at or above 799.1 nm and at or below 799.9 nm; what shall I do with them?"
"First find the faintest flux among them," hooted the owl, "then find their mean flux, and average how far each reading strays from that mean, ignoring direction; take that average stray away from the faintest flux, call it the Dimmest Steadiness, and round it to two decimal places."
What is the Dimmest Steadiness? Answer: 3.61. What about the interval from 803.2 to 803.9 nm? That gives 4.07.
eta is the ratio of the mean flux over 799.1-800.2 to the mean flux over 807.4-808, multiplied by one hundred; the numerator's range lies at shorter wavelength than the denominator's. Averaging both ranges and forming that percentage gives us 99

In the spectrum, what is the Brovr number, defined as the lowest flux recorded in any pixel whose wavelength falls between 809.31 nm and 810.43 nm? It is 3.92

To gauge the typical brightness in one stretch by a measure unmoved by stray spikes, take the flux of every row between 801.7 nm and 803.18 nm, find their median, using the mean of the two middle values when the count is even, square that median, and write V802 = 16.0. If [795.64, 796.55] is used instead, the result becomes 17.8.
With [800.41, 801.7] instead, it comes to 16.5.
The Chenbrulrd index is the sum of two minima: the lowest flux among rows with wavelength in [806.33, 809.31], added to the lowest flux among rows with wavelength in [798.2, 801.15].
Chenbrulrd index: 7.47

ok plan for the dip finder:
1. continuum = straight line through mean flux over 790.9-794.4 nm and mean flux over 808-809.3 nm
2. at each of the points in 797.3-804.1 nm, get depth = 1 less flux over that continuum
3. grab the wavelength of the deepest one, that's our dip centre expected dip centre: 799.585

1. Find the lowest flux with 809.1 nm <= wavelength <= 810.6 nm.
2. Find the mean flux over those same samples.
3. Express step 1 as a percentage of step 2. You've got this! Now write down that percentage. 96.1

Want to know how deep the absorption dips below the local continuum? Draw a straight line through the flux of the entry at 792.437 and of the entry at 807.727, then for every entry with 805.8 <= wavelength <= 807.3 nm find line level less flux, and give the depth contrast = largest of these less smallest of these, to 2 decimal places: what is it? 0.41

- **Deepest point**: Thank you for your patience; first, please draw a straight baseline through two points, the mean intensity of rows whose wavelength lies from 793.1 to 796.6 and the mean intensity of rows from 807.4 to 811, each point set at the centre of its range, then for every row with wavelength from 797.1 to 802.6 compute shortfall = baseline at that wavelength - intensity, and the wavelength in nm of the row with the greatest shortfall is 799.585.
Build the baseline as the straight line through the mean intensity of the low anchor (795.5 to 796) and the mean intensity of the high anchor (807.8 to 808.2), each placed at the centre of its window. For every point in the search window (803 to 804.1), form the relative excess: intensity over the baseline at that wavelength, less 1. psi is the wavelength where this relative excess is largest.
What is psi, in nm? 803.831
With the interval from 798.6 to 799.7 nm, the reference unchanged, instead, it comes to 799.033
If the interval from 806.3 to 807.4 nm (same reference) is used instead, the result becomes 807.169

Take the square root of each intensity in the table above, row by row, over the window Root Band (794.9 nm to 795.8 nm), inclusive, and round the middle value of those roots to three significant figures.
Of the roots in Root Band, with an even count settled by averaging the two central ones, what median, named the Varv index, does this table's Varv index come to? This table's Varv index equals 2.03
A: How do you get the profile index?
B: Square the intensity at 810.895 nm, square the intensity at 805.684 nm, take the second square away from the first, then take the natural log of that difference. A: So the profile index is 1.1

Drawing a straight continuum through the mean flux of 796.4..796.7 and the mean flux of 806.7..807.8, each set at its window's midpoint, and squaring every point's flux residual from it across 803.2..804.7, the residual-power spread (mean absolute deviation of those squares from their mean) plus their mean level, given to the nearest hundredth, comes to 0.11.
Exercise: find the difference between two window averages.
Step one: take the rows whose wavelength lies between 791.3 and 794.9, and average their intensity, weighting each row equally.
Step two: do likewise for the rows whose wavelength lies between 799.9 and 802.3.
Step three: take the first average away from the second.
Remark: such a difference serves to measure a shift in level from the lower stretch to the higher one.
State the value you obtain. -0.04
